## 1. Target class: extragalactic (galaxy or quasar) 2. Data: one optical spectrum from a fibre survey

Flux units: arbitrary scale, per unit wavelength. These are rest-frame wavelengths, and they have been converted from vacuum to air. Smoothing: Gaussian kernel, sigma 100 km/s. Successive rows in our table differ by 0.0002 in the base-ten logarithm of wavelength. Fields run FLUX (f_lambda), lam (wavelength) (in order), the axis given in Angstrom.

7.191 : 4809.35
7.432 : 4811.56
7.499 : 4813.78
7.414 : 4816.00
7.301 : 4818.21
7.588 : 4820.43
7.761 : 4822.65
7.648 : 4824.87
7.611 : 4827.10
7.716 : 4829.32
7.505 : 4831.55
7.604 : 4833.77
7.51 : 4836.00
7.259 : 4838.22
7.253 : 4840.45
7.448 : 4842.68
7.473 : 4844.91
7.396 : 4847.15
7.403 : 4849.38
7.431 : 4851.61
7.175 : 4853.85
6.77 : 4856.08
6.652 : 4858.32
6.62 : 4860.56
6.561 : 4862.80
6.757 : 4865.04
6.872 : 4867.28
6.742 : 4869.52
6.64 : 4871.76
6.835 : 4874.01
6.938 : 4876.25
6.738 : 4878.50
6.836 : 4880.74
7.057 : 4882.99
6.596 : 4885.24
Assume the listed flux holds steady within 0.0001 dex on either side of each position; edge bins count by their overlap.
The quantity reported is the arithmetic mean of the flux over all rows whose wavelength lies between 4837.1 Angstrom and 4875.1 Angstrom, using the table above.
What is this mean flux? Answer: 7.02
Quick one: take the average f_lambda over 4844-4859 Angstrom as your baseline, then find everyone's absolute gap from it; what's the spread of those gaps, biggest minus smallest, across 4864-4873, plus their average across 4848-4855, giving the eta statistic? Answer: 0.39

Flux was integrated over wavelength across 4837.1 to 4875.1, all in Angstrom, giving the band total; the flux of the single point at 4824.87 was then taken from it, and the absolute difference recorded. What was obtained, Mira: 259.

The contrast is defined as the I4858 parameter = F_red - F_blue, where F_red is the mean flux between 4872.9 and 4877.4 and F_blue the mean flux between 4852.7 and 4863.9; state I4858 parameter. 0.1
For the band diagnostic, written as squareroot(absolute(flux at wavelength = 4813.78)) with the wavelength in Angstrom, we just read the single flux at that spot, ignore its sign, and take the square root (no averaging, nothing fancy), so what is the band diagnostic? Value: 2.74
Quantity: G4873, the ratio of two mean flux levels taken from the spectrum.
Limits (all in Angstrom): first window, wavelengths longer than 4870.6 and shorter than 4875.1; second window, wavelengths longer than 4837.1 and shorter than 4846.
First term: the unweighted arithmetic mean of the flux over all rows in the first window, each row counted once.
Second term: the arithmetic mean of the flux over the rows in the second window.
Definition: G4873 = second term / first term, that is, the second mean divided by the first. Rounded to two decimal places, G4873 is 1.09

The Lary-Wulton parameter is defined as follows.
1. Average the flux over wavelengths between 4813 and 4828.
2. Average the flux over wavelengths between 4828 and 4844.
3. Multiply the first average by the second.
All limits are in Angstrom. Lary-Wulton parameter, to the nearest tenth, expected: 56.4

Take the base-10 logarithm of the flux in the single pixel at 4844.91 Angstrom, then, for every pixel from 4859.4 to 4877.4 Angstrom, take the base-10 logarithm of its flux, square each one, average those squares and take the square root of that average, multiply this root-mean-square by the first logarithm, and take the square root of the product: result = 0.851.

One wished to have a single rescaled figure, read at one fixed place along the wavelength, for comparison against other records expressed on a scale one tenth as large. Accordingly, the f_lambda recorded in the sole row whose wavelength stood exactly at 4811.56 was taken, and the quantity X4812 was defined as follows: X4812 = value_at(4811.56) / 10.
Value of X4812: 0.74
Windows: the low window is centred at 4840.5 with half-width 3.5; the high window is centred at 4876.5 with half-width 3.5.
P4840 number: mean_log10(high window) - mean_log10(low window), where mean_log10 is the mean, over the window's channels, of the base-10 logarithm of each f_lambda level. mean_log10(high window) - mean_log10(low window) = -0.030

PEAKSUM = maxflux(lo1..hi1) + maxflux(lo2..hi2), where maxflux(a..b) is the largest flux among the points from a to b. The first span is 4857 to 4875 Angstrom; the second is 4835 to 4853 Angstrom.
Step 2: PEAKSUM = 14.4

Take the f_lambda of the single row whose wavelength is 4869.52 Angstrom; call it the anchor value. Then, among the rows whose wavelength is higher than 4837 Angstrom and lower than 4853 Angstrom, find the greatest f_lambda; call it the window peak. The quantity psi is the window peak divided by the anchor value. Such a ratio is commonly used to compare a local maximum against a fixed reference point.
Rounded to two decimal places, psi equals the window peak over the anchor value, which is 1.11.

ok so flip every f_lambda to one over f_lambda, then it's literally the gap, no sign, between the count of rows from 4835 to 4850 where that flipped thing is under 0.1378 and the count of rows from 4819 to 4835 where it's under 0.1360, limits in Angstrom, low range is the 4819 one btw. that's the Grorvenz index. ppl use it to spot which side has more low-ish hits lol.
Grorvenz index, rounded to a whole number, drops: 1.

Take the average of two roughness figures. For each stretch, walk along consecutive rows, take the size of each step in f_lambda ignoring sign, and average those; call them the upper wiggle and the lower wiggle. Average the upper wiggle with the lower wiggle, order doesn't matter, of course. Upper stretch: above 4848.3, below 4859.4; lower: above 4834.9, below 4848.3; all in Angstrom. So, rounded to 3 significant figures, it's 0.156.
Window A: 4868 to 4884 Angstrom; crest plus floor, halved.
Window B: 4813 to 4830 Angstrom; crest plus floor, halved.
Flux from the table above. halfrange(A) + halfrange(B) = 14.38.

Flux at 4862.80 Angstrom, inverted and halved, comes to 0.0762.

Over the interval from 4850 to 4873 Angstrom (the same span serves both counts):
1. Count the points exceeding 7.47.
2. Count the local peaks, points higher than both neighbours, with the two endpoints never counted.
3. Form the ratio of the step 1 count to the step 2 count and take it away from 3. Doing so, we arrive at 3.0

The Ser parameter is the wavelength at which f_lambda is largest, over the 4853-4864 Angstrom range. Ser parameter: 4853.85 Angstrom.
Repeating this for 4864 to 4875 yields 4867.28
